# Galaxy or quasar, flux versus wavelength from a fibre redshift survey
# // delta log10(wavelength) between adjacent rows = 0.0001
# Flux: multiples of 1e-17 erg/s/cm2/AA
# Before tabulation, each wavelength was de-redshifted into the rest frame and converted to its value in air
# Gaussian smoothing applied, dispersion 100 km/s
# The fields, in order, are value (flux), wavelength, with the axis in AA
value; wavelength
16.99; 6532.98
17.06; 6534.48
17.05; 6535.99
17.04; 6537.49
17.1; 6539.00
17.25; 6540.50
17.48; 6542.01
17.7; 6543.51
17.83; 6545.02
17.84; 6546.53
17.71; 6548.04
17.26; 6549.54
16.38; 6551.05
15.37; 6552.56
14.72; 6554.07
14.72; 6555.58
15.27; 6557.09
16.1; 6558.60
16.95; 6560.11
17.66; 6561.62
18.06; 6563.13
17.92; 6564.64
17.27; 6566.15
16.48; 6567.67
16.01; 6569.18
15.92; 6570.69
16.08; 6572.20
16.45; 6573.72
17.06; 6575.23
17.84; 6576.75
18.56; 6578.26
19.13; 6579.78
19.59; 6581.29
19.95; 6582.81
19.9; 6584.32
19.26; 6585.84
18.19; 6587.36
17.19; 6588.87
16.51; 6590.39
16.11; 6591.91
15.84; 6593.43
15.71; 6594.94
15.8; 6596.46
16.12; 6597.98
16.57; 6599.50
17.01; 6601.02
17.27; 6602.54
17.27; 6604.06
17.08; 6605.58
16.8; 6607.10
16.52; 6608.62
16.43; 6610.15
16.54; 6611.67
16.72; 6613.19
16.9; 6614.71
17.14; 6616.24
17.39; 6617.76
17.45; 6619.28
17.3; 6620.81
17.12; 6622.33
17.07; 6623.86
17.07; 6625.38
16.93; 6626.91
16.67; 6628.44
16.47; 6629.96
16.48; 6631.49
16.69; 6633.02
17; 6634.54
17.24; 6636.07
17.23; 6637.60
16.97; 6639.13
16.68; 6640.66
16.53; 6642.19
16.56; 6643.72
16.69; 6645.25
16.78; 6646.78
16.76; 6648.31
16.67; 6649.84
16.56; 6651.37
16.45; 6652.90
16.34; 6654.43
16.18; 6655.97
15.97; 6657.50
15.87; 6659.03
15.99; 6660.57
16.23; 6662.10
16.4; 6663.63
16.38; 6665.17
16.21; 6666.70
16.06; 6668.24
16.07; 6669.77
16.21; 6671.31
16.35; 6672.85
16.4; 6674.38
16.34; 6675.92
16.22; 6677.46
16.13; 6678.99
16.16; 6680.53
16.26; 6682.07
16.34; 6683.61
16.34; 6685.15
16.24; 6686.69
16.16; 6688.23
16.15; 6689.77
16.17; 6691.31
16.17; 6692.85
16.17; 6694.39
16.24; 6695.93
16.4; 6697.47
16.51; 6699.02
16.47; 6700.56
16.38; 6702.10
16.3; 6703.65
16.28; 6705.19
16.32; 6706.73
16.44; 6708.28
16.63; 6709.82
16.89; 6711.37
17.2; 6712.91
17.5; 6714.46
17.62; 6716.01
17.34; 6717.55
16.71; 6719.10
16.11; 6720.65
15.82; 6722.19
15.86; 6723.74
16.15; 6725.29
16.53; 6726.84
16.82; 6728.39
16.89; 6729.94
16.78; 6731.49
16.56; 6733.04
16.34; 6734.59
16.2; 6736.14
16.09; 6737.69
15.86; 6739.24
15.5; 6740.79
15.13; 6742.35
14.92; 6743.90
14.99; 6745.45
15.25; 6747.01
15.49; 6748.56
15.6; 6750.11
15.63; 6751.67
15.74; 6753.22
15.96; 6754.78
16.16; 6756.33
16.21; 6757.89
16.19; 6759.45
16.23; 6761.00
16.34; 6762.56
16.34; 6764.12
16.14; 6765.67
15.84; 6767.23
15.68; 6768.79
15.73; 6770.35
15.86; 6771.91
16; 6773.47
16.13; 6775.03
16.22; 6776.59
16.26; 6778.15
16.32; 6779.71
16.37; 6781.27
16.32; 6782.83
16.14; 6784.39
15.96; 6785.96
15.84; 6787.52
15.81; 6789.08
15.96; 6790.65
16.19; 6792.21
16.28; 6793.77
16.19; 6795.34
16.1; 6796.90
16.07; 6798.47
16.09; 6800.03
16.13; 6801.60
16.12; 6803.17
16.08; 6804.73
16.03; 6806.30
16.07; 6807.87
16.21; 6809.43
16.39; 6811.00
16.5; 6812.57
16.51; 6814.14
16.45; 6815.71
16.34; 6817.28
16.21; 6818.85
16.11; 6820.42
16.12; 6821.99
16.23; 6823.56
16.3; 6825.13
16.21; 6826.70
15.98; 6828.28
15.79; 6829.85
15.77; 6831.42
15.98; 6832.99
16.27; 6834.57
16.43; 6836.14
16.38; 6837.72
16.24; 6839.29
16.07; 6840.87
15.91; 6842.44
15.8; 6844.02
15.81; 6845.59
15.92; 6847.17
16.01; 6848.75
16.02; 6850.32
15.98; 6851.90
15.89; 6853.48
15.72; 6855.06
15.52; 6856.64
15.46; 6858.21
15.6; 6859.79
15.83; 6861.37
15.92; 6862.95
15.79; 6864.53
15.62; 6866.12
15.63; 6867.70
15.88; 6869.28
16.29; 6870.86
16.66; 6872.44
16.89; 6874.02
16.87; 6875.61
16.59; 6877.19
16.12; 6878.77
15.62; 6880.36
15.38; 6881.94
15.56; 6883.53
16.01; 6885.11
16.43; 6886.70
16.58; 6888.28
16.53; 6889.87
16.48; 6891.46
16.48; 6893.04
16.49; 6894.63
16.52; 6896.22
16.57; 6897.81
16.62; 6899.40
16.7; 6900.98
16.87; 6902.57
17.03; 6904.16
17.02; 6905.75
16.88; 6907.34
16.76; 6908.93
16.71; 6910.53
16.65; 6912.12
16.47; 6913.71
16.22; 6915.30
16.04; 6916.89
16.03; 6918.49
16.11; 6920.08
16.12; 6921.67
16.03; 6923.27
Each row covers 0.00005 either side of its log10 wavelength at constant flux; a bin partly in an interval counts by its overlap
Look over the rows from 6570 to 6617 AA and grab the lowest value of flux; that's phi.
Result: 15.71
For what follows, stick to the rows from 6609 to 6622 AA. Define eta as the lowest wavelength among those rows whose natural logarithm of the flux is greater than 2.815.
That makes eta 6613.19 AA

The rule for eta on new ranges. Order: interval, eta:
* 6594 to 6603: 6601.02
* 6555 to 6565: 6560.11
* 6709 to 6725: 6711.37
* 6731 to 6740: 6731.49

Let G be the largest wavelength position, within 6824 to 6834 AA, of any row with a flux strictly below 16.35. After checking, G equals 6832.99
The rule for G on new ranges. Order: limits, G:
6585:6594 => 6593.43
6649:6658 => 6657.50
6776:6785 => 6784.39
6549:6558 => 6557.09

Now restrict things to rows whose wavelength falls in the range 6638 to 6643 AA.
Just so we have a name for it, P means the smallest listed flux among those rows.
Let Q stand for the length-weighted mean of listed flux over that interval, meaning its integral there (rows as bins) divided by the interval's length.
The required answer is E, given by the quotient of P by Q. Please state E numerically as 0.987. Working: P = 16.53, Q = 16.7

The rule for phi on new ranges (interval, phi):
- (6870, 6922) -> 15.38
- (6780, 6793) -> 15.81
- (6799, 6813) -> 16.03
